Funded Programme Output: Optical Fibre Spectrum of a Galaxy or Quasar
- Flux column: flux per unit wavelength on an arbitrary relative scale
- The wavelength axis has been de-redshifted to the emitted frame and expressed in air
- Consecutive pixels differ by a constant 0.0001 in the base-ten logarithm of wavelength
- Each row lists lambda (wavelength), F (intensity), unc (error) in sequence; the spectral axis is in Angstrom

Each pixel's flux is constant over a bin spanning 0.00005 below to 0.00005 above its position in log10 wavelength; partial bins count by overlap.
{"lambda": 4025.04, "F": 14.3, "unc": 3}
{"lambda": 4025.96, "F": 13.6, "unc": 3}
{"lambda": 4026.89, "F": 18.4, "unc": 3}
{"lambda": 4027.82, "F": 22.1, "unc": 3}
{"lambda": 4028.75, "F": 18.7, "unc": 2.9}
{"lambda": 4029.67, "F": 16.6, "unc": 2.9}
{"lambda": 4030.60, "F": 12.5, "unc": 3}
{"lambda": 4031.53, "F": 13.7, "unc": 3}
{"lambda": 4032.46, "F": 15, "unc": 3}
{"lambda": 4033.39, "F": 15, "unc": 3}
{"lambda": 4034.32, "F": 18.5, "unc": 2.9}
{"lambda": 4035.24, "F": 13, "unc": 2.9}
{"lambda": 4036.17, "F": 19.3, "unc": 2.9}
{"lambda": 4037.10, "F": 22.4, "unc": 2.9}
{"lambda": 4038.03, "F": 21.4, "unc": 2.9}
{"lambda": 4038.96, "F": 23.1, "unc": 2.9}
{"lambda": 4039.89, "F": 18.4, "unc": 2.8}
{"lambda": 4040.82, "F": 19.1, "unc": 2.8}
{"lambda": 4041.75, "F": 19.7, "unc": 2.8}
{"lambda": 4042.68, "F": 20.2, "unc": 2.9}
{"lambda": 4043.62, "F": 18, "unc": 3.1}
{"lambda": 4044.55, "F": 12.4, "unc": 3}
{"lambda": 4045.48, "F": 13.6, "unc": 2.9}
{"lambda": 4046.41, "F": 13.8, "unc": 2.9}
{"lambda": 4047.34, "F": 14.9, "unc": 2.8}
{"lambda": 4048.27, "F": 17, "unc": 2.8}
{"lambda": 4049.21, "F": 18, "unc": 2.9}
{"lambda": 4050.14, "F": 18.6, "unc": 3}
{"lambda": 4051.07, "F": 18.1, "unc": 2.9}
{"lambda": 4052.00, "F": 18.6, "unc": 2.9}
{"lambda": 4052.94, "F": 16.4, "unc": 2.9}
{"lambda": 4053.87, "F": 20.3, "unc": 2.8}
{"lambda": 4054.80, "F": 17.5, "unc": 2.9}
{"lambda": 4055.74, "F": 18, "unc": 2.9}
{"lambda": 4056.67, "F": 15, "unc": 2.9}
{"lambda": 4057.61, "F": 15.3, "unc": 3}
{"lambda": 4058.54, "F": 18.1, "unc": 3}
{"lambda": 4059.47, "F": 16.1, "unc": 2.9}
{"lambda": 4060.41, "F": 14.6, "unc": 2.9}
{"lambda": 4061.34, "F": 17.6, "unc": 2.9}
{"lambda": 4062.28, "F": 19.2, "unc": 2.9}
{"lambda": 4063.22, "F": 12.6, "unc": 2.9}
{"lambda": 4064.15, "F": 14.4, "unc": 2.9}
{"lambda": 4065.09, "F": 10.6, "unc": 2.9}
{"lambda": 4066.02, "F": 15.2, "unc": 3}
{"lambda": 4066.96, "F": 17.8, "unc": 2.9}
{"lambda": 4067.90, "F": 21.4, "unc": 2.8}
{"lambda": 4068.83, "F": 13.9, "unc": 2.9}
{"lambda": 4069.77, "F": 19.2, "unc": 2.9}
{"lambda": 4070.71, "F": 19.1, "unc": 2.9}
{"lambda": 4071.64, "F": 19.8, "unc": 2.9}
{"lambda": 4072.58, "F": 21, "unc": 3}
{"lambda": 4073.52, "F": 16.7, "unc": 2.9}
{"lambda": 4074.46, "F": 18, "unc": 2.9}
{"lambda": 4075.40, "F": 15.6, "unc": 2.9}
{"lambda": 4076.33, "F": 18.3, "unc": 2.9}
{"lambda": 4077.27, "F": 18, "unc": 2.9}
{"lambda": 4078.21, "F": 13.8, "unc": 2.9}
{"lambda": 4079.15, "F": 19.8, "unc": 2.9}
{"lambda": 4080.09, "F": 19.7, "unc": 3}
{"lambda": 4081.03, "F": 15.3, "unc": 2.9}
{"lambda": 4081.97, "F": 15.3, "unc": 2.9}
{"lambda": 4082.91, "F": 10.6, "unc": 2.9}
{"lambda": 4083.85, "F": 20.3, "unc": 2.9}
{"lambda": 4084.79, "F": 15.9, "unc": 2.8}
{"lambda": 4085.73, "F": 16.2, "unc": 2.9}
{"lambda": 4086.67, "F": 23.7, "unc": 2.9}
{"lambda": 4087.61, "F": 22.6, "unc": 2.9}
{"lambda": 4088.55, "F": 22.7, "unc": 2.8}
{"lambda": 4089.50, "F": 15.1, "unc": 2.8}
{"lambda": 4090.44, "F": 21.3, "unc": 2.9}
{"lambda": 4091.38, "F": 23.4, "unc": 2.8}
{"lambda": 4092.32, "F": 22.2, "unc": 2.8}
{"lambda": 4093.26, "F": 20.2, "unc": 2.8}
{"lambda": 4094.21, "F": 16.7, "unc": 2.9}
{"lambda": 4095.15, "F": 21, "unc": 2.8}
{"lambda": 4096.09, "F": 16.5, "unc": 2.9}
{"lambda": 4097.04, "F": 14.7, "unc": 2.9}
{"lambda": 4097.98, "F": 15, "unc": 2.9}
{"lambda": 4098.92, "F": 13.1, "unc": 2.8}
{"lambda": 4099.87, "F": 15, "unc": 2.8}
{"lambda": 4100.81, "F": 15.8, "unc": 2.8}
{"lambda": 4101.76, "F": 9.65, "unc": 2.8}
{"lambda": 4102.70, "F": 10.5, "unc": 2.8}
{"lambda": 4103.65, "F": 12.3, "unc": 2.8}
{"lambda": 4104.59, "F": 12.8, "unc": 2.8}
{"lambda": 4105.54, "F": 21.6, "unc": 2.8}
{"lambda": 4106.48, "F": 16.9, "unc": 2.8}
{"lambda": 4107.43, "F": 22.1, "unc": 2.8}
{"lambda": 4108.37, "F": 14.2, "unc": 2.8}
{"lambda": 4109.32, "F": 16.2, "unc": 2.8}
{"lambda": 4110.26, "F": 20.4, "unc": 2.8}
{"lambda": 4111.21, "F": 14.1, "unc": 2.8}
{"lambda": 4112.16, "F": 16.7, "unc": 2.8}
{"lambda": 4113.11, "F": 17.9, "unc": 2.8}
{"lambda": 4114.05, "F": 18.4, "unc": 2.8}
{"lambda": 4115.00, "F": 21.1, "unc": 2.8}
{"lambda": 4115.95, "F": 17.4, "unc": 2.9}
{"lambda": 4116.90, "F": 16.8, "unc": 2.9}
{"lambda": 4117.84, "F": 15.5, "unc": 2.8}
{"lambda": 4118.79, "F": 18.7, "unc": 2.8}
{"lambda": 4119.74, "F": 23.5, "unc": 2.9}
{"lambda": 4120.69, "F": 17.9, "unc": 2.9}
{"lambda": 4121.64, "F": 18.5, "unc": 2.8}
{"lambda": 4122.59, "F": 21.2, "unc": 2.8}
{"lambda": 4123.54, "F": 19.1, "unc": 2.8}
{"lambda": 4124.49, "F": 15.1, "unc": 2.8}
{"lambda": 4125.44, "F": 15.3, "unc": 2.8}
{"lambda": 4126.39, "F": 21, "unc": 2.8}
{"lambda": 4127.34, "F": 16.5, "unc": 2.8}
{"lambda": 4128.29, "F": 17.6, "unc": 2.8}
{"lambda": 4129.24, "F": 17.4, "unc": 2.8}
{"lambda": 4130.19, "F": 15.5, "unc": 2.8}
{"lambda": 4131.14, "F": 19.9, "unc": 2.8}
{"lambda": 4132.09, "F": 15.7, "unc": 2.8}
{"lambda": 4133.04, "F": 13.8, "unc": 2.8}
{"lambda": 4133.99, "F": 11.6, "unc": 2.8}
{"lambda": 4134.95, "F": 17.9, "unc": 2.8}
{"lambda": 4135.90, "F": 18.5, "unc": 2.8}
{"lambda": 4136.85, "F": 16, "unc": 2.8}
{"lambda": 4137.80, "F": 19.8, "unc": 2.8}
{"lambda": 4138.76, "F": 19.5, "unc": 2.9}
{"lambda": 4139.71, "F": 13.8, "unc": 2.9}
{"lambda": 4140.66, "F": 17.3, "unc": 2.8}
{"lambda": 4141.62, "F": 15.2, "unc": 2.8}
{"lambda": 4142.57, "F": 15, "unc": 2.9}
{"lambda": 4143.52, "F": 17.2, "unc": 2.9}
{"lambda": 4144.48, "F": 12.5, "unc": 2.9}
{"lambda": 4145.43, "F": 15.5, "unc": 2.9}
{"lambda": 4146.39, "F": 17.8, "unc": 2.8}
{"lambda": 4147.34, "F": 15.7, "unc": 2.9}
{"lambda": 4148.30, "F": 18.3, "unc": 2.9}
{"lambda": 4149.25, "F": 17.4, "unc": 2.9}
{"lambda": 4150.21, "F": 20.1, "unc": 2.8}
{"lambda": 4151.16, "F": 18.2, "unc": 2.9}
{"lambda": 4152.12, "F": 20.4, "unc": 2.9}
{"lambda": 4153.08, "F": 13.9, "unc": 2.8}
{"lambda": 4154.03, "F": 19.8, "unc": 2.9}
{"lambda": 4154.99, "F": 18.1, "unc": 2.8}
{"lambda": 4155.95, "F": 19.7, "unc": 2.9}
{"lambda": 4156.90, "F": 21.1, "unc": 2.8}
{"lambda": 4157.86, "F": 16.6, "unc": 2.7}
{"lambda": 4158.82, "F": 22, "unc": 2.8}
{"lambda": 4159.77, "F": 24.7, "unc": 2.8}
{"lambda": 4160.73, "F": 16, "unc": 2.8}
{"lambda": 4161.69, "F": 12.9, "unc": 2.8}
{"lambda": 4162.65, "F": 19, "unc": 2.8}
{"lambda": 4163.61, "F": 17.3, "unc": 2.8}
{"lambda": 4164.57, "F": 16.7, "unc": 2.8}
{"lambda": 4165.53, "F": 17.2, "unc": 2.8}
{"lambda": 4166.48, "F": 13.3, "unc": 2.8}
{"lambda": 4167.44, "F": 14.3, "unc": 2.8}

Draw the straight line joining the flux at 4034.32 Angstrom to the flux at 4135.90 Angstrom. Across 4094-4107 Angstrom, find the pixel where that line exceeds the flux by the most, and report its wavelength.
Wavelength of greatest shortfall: 4101.76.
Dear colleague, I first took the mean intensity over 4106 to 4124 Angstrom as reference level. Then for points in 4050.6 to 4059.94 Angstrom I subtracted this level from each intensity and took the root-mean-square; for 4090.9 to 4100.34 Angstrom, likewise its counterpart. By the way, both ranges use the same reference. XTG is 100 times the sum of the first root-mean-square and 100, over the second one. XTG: 2949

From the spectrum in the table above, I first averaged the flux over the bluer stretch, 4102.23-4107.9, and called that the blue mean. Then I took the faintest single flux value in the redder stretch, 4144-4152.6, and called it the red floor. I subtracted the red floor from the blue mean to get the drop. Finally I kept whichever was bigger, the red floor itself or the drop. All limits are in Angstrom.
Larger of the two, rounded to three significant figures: 12.5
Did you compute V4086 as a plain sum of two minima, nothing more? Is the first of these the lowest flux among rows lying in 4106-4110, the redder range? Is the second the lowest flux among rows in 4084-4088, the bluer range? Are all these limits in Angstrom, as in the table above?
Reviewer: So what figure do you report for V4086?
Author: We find 30.1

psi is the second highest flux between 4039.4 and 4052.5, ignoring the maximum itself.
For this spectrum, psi 19.7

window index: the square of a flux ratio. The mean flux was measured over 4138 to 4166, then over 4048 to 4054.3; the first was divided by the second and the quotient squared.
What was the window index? 0.94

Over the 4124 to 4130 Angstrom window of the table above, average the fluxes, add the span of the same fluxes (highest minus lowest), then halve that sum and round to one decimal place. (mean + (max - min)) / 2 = 11.5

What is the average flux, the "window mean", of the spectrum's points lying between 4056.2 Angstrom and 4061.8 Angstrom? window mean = 16.1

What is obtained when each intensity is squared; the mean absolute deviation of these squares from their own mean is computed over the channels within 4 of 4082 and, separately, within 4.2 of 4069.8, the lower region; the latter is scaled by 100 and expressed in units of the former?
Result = 91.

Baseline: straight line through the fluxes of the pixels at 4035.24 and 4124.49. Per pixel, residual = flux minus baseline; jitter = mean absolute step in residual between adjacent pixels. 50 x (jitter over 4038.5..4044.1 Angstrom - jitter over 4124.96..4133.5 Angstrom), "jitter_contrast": -63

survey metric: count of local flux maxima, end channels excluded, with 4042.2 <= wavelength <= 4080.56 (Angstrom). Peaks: 13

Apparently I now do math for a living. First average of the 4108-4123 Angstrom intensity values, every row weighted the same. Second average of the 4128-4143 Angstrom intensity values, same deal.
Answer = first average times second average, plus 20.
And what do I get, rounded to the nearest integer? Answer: 318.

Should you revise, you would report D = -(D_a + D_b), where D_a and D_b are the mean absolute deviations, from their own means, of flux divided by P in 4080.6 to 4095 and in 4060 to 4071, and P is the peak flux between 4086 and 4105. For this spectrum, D -0.264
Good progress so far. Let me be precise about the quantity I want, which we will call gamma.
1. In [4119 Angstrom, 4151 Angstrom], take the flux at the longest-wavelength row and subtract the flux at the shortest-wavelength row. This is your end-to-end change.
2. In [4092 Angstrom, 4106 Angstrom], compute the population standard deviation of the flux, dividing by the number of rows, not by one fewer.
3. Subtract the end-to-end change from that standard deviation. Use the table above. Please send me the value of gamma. 7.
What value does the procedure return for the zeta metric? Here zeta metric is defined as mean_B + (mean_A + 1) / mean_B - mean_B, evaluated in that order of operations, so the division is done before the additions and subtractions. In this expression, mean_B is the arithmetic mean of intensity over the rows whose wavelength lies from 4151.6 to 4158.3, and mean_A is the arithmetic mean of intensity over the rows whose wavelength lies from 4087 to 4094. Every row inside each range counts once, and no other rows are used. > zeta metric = 1.19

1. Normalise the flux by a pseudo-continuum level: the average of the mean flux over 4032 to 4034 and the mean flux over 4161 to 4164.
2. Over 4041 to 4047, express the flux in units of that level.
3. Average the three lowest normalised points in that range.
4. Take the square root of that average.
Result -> 0.92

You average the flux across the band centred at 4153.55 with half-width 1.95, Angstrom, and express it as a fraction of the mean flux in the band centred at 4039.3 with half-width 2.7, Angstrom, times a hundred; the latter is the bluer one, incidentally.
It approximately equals 87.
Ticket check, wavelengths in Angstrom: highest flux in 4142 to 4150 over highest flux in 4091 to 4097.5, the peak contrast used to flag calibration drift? 0.78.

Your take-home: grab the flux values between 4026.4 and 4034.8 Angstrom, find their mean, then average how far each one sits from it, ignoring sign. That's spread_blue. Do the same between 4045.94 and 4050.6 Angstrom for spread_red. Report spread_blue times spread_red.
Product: 4.1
